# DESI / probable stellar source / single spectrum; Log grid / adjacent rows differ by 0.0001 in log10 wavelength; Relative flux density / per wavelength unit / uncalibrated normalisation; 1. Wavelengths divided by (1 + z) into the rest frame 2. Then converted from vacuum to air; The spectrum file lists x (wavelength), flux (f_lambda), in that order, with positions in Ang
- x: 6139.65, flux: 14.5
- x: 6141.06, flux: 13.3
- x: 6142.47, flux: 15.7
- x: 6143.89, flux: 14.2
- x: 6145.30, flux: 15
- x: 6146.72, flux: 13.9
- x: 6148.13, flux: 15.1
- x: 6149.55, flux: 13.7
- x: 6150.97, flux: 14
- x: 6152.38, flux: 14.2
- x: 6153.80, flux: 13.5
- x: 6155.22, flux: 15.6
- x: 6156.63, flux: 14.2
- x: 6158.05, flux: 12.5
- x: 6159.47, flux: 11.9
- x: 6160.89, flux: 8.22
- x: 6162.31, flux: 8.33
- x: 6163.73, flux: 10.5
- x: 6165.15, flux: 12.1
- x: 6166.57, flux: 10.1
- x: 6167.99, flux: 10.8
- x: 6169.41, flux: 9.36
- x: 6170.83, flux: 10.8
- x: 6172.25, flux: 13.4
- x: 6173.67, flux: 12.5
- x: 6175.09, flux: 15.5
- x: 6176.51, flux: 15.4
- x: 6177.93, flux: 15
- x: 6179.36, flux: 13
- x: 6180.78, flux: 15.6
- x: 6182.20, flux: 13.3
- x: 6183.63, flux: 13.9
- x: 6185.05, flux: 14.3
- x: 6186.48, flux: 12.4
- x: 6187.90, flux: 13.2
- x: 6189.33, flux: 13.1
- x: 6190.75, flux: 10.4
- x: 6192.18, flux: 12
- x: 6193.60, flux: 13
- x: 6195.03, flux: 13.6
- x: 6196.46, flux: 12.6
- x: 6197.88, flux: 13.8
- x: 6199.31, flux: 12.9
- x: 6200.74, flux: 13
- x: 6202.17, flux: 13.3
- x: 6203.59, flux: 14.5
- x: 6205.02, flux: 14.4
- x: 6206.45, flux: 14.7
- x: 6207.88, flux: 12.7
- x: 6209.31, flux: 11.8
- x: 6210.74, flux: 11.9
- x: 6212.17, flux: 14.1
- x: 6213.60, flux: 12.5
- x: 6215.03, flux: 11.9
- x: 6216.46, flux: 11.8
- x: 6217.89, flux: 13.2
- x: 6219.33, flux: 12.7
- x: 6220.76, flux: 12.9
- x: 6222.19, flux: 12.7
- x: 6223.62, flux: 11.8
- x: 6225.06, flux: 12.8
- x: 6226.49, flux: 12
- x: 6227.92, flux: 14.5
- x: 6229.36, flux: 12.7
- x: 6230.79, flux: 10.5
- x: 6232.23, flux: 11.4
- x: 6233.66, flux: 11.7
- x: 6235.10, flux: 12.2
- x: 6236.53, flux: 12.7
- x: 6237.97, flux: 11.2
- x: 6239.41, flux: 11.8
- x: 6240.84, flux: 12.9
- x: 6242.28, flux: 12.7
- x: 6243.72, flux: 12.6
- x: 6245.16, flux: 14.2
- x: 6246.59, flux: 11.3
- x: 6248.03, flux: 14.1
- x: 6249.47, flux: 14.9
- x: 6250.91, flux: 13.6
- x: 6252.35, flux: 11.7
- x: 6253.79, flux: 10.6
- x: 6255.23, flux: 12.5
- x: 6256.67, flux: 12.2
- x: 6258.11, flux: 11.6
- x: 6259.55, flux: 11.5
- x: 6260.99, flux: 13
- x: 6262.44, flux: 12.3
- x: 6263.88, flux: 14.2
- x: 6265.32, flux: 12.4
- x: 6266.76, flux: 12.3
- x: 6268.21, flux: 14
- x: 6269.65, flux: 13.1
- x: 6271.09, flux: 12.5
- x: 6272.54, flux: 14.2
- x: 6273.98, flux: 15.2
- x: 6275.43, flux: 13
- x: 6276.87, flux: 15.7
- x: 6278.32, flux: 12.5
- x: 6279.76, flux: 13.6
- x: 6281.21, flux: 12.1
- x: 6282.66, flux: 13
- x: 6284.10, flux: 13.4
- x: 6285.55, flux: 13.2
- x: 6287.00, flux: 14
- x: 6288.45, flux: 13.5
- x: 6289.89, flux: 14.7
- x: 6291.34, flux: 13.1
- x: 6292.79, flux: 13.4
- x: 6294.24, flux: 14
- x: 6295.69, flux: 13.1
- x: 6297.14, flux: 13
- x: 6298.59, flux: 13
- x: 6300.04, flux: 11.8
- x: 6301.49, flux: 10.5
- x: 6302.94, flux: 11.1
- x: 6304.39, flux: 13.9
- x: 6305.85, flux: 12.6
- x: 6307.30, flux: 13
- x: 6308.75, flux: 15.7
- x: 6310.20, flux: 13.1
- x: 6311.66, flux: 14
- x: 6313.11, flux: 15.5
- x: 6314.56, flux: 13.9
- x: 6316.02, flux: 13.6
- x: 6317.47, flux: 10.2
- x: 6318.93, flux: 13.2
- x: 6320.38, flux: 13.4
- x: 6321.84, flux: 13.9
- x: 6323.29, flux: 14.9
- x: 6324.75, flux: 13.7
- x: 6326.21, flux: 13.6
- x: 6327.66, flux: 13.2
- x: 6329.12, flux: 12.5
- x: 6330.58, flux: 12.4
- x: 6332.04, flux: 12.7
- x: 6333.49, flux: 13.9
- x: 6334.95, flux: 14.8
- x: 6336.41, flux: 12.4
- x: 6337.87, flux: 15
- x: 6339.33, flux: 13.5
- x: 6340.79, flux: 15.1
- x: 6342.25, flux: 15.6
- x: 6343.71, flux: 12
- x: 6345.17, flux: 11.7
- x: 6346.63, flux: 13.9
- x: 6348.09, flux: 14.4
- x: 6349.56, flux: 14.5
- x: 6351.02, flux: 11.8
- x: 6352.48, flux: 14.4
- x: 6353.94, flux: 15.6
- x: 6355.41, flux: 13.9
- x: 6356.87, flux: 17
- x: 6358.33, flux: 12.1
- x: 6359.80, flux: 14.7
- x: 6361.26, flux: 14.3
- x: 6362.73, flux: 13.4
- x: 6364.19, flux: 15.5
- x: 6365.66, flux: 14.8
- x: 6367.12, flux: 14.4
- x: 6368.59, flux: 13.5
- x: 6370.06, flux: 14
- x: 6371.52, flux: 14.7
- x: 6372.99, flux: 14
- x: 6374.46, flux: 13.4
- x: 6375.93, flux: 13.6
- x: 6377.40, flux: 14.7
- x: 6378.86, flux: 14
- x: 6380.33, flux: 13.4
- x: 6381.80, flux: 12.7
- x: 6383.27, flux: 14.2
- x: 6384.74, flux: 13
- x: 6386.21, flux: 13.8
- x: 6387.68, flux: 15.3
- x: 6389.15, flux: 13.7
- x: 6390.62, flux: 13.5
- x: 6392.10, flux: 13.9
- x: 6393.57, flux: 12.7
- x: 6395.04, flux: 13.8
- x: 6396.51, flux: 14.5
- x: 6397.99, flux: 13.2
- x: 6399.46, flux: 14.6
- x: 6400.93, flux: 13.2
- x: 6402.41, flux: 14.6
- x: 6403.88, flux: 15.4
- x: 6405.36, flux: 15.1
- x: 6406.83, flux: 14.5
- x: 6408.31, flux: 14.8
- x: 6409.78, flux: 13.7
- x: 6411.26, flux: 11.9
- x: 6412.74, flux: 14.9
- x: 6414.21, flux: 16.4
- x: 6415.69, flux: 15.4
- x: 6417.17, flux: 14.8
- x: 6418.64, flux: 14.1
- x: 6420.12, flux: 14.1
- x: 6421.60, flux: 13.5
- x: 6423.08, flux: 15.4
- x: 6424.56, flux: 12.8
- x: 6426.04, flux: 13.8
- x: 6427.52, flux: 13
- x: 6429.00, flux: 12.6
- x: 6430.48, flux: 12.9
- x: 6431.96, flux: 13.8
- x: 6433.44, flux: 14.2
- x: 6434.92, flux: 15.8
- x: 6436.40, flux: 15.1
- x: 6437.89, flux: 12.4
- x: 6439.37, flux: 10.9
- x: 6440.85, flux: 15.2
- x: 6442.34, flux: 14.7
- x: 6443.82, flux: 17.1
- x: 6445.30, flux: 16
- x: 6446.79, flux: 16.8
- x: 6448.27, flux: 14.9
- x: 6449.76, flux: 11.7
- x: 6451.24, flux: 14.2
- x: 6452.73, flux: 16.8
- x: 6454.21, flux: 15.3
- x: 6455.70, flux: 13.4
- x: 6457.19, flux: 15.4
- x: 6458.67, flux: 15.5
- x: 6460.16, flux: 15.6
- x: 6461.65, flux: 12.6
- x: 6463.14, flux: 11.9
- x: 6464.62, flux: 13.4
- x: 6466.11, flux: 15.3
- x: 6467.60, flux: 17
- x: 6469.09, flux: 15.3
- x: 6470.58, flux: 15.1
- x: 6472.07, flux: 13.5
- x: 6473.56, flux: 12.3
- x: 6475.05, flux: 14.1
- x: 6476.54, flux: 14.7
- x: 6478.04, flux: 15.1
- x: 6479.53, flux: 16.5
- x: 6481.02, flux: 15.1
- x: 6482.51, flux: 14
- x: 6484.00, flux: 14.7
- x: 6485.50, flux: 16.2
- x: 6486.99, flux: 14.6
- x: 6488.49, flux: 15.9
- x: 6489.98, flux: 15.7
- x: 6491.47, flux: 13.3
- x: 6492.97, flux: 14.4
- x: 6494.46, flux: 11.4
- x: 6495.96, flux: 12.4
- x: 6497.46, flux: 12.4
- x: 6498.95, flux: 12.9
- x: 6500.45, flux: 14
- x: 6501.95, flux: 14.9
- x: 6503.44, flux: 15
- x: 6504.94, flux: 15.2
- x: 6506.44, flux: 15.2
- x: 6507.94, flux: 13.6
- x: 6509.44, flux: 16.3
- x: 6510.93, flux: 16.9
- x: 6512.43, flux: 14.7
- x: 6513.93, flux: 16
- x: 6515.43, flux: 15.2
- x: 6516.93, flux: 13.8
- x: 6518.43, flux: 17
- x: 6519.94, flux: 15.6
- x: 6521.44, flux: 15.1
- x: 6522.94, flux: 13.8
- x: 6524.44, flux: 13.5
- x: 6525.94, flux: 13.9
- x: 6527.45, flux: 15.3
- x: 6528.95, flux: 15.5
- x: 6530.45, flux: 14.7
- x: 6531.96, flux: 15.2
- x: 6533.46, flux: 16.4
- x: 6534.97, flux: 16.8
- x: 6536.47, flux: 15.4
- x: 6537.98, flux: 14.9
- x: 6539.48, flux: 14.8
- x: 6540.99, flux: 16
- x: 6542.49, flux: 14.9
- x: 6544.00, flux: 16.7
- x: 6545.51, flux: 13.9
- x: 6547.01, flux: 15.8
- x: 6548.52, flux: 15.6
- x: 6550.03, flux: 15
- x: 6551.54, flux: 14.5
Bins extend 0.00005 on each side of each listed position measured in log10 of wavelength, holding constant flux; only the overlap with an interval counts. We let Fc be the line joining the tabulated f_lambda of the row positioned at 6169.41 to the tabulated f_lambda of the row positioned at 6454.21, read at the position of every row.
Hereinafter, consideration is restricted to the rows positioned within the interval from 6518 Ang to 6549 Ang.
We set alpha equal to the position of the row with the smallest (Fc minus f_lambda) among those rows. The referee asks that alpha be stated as 6518.43 Ang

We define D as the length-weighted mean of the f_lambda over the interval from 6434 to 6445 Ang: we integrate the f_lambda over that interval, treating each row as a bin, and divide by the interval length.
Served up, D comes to 14.5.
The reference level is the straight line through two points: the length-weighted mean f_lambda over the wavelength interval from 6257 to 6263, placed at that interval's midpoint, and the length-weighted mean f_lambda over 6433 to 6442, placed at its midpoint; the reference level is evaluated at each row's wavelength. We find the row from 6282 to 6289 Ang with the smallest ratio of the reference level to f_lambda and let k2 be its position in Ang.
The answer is 6287.00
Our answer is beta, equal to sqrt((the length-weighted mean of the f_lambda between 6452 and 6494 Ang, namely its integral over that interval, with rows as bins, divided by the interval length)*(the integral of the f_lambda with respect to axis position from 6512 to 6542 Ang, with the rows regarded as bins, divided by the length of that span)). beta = 14.9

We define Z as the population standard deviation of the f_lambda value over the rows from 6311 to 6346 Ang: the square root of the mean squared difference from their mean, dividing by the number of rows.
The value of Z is 1.26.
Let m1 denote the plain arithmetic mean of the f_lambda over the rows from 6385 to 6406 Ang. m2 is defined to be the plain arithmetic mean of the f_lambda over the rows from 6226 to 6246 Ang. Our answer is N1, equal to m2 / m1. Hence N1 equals 0.88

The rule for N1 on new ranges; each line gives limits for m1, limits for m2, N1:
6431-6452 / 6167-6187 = 0.91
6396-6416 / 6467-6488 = 1.03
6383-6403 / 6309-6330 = 0.97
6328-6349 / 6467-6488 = 1.10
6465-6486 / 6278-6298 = 0.89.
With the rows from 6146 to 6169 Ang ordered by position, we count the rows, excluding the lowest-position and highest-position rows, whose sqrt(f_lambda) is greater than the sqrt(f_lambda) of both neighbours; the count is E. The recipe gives 4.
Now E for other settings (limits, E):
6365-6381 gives 2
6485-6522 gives 5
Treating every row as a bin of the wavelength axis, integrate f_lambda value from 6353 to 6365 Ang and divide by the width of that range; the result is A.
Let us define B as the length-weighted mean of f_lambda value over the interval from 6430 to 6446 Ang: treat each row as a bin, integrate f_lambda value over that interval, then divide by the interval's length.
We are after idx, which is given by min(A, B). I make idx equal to 14.4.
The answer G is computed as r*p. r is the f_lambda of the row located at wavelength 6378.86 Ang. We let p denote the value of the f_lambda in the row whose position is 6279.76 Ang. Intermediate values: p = 13.6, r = 14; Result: 190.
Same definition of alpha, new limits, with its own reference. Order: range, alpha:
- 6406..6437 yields 6414.21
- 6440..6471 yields 6443.82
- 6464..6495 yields 6467.60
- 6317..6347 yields 6342.25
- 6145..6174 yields 6155.22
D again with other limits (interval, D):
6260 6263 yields 12.5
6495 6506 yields 13.8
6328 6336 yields 13.2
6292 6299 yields 13.3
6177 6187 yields 14.0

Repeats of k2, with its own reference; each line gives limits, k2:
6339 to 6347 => 6342.25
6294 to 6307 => 6294.24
